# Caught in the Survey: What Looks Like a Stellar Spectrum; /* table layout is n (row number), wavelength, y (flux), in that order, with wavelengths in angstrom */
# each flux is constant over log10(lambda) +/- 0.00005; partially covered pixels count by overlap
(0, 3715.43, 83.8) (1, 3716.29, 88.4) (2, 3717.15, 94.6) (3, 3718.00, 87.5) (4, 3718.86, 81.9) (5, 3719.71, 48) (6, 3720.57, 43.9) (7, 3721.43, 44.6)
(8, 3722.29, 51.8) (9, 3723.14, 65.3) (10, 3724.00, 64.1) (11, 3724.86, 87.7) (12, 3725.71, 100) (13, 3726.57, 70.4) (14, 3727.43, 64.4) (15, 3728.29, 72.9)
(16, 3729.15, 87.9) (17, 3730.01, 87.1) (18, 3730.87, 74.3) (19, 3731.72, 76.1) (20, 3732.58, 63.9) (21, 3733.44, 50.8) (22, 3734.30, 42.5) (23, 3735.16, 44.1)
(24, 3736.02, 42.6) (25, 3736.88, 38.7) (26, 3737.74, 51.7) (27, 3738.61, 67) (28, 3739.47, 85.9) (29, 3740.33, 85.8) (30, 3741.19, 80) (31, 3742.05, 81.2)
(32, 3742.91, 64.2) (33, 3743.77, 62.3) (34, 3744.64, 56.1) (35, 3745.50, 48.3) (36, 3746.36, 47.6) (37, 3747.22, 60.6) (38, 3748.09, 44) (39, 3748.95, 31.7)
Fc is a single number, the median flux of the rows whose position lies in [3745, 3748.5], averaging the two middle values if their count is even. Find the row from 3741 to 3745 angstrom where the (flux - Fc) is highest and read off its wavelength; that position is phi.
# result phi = 3742.05 angstrom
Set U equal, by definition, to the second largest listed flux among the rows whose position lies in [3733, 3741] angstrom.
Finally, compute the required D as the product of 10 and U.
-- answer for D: 858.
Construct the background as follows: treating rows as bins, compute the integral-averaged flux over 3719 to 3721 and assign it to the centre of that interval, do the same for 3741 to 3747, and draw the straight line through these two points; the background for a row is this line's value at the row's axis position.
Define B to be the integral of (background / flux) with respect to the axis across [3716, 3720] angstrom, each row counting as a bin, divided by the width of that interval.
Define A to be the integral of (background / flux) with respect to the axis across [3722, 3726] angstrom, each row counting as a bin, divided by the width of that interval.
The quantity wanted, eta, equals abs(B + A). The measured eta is 1.42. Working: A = 0.8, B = 0.66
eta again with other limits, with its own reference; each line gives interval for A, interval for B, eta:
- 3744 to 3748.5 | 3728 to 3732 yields 1.94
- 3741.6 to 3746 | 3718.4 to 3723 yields 2.02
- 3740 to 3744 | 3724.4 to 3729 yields 1.53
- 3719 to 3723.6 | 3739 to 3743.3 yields 1.79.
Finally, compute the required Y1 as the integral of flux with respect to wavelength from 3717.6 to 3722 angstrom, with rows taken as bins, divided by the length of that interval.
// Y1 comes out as 61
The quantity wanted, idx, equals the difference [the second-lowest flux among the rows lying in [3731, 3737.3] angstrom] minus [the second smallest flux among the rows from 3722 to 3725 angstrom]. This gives -22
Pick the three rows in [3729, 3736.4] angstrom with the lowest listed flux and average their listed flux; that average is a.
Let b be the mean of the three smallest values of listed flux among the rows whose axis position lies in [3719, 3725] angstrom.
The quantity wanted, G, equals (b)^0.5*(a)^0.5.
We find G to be 44.3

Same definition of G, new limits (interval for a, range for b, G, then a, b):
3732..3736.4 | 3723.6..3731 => 53.4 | 43.1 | 66.3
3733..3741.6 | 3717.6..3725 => 43.3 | 41.3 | 45.5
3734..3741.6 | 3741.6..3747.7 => 45.7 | 41.3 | 50.7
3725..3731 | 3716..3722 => 56.1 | 69.2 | 45.5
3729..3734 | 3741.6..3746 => 59.2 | 63.0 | 55.6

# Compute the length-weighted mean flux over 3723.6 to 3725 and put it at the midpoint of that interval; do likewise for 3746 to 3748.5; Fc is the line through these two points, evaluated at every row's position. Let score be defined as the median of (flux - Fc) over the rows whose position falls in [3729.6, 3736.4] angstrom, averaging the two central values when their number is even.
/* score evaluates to -8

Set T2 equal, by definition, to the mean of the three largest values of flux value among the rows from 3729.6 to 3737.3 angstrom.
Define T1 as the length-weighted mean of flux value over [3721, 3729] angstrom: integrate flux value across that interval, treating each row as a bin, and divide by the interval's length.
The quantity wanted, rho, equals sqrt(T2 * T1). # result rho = 74.3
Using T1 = 70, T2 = 79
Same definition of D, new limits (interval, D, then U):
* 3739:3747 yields 858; 85.8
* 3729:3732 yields 871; 87.1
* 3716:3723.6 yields 884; 88.4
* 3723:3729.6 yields 879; 87.9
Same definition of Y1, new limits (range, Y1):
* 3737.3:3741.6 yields 74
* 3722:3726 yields 74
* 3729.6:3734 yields 70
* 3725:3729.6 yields 80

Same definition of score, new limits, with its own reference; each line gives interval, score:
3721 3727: -9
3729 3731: 19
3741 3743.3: 23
